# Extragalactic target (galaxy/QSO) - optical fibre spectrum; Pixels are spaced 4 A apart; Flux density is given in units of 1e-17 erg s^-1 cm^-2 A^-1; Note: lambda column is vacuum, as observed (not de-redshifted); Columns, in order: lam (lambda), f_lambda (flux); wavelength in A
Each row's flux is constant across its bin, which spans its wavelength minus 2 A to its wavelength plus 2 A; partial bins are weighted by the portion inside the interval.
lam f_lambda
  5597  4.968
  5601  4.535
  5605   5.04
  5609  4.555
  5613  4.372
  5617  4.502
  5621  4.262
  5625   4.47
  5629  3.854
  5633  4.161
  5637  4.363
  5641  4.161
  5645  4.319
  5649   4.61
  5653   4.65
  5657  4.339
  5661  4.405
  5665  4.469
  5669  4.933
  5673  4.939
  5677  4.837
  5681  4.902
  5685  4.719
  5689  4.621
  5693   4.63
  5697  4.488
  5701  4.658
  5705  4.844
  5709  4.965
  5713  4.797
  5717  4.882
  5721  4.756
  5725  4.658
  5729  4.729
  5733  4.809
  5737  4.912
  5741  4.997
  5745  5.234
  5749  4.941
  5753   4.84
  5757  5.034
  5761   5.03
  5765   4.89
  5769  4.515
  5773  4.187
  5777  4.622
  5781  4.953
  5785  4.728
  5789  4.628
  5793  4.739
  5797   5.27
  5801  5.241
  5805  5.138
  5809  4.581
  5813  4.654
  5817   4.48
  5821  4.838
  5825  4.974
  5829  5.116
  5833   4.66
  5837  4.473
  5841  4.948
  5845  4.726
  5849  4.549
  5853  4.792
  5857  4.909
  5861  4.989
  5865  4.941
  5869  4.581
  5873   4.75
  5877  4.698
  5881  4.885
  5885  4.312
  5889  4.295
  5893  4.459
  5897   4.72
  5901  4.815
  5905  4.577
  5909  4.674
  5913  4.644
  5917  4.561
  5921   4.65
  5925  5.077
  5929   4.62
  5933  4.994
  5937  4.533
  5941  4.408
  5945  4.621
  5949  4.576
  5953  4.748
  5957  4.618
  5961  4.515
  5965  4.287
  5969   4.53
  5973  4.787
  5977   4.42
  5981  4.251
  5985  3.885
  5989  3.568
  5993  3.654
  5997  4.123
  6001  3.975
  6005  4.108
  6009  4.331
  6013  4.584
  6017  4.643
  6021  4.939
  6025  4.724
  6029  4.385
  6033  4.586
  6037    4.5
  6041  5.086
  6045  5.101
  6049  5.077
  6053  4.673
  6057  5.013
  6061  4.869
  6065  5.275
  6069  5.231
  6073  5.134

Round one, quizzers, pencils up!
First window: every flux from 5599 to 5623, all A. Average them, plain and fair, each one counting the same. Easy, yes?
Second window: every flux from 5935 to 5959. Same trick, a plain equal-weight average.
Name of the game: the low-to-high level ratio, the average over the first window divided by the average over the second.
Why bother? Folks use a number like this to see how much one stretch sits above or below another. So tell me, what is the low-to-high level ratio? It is 0.99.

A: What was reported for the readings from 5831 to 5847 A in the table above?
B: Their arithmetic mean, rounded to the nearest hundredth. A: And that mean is 4.70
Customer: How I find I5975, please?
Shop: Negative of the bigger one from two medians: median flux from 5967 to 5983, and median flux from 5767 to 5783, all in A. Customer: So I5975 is -4.6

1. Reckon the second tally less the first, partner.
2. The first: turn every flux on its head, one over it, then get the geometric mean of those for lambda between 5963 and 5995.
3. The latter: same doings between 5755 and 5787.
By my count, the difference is -0.030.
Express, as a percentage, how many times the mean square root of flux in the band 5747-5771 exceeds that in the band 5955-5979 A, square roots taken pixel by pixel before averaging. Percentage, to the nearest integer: 104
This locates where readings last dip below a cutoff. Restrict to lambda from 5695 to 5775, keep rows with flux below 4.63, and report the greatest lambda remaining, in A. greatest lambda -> 5773 A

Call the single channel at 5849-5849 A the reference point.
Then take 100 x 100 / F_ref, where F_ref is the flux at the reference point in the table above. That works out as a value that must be 2198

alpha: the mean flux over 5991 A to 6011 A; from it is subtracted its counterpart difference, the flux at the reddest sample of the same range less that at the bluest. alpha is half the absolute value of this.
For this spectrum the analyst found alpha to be 1.68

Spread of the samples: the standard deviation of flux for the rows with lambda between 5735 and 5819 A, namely 0.28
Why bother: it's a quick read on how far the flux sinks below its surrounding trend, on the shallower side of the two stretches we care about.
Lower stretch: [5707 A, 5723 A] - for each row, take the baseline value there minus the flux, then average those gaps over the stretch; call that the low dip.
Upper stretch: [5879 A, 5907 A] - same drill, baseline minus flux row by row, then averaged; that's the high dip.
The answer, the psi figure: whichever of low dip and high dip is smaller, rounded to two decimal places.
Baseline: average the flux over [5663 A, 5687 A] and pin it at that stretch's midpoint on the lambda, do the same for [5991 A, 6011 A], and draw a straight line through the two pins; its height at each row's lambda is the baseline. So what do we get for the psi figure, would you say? -0.29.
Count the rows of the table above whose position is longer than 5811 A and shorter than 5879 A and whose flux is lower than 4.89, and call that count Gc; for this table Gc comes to 11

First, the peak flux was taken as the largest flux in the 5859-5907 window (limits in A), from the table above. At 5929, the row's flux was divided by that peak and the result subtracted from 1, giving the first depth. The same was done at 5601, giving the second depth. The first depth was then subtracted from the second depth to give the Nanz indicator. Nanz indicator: 0.017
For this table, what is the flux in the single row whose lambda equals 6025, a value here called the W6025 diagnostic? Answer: 4.724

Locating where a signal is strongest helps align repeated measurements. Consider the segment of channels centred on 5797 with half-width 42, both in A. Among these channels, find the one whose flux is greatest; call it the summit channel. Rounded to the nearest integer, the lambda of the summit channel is 5797 A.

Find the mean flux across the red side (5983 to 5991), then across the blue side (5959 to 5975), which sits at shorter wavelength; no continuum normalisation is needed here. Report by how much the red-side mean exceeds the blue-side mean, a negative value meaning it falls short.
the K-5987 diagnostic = -0.8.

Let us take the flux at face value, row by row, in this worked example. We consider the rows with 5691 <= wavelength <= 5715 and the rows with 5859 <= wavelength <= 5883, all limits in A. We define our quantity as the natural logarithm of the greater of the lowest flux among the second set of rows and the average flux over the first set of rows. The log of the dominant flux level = 1.55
